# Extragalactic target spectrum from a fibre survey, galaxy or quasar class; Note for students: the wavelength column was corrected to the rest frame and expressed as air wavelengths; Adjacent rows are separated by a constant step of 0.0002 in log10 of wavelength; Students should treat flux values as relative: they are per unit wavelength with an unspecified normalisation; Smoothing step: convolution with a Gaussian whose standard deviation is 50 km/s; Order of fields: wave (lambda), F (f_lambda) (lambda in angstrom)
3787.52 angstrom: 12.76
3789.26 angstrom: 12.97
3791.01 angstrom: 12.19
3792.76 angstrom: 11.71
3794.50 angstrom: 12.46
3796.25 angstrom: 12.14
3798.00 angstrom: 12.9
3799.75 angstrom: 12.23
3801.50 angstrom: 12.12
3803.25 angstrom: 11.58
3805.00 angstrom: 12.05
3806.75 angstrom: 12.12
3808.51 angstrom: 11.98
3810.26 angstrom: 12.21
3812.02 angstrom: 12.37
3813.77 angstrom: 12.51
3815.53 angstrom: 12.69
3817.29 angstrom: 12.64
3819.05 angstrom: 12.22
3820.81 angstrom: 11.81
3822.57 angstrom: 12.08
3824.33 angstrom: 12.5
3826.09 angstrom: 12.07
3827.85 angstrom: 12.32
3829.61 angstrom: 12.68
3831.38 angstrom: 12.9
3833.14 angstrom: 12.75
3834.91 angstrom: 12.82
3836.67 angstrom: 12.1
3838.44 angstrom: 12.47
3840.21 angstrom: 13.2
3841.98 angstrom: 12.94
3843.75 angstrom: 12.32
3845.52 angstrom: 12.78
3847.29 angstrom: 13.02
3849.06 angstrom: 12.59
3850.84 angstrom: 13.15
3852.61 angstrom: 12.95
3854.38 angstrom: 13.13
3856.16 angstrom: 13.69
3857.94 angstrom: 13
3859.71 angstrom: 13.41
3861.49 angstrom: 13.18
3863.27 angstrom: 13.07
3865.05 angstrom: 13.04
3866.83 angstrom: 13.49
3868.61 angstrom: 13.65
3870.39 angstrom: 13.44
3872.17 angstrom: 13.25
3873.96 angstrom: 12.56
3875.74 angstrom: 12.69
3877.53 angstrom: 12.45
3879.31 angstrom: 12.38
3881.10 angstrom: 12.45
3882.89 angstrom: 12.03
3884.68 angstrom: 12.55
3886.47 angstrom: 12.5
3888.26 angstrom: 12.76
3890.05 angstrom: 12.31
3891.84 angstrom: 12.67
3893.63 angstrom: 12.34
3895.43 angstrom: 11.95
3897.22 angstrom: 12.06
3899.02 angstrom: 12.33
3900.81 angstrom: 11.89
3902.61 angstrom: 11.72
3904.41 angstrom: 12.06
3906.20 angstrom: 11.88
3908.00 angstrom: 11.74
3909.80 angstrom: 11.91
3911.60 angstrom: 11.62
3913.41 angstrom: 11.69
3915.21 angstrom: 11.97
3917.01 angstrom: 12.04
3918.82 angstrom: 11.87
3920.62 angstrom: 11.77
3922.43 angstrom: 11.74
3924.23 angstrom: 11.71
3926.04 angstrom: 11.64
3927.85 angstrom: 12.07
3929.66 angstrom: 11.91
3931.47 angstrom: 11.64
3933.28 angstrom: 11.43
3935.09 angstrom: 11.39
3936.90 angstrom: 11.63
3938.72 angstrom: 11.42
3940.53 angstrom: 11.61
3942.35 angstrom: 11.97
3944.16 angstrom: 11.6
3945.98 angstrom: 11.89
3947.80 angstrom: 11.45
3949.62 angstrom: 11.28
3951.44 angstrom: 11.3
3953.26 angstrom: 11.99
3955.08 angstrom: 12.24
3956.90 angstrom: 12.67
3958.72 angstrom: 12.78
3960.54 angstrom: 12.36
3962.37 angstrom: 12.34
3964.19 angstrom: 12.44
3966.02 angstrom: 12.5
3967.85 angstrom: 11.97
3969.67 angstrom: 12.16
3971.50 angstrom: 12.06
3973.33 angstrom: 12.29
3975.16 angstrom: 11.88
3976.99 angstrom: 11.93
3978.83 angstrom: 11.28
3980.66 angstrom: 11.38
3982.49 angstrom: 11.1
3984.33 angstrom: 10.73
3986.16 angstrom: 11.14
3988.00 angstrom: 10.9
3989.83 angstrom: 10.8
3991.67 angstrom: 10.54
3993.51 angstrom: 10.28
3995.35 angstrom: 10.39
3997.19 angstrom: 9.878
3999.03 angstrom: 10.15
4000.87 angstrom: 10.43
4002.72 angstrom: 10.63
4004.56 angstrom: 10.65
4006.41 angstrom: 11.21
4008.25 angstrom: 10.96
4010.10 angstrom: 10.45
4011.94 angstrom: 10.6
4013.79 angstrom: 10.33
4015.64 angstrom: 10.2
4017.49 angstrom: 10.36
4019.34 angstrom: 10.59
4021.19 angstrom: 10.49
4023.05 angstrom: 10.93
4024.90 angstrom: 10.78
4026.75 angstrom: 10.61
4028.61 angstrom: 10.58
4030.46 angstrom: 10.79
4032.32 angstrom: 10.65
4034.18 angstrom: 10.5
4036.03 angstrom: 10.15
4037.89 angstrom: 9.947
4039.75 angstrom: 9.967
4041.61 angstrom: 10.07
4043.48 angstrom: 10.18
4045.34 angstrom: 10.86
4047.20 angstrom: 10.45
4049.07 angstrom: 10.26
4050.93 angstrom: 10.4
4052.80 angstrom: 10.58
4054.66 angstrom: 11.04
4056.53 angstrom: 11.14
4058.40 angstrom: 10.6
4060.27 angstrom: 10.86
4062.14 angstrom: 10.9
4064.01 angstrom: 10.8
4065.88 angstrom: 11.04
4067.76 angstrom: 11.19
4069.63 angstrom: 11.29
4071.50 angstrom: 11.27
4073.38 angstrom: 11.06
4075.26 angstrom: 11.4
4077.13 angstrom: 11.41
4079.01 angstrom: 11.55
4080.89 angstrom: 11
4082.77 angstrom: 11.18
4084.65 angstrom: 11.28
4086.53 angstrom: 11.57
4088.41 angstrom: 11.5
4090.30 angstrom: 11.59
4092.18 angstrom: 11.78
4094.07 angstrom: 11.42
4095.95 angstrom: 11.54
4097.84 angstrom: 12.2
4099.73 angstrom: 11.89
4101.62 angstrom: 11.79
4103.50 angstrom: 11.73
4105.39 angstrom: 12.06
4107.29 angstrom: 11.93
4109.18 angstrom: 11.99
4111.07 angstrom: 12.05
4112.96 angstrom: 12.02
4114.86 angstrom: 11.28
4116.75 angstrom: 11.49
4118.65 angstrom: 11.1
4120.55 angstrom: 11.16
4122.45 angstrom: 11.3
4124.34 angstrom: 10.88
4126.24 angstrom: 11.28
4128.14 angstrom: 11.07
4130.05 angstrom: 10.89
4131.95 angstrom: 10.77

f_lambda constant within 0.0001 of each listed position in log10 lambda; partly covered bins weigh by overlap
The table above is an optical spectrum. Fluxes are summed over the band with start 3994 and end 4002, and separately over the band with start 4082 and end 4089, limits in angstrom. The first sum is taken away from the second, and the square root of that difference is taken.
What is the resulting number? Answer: 2.16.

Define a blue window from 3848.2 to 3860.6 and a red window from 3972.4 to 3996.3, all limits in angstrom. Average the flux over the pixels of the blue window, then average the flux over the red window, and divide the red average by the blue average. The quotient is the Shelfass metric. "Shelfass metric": 0.85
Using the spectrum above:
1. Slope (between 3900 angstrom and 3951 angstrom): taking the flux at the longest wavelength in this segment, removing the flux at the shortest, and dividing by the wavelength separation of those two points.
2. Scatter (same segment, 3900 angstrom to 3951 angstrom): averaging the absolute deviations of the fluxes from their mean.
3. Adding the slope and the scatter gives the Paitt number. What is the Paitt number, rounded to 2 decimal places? 0.16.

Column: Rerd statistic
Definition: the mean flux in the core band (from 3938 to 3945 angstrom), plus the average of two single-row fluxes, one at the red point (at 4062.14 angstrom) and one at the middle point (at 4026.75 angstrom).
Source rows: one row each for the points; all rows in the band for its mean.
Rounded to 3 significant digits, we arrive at 22.4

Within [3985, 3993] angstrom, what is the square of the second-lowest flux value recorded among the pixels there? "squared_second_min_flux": 117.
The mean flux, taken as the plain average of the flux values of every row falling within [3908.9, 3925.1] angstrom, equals 11.8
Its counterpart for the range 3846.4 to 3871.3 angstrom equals 13.2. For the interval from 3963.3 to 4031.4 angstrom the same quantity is 11.0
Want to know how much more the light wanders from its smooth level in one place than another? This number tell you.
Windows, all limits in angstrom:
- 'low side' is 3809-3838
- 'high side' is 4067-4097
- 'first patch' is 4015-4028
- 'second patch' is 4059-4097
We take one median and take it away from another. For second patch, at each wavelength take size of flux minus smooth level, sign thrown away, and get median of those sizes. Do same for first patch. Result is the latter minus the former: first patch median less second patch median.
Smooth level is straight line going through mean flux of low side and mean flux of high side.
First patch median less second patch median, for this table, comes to 0.8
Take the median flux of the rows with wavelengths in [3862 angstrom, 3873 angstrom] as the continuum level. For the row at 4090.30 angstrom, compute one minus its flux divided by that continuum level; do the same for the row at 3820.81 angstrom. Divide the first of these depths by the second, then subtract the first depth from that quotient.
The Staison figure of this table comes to 1.0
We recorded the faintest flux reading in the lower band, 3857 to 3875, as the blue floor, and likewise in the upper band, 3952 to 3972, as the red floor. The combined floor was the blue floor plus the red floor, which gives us 24.5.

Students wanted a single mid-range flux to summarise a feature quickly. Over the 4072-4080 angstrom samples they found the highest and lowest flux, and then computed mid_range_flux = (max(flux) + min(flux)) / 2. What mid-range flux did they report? 11.3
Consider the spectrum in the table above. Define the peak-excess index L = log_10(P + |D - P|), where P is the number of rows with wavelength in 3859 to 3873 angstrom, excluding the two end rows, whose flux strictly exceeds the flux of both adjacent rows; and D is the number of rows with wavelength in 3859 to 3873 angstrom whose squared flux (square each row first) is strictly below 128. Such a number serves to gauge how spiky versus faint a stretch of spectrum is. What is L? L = 0.30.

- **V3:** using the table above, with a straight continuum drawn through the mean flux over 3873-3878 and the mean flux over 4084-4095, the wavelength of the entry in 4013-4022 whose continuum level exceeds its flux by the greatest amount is 4015.64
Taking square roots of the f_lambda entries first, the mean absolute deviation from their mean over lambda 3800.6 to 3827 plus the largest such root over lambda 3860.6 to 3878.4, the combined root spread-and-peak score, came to 3.73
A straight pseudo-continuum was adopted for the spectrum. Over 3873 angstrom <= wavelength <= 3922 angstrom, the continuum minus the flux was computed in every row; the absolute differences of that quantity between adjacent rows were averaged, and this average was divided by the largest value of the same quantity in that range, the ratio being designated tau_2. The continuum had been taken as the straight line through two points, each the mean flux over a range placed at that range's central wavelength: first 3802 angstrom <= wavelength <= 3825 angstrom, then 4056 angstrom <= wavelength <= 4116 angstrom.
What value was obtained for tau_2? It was 0.7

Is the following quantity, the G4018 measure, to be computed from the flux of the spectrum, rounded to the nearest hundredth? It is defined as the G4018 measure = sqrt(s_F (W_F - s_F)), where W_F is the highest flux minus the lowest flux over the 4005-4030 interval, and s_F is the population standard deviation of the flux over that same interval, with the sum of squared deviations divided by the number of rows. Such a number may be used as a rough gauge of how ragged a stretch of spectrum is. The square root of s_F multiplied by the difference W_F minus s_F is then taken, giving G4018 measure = 0.45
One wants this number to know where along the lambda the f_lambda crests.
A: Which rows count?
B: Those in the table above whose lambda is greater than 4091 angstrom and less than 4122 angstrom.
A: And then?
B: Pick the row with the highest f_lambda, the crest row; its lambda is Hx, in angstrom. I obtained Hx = 4097.84 angstrom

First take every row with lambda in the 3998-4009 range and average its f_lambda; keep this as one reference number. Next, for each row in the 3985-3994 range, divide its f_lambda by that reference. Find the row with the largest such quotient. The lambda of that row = 3986.16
